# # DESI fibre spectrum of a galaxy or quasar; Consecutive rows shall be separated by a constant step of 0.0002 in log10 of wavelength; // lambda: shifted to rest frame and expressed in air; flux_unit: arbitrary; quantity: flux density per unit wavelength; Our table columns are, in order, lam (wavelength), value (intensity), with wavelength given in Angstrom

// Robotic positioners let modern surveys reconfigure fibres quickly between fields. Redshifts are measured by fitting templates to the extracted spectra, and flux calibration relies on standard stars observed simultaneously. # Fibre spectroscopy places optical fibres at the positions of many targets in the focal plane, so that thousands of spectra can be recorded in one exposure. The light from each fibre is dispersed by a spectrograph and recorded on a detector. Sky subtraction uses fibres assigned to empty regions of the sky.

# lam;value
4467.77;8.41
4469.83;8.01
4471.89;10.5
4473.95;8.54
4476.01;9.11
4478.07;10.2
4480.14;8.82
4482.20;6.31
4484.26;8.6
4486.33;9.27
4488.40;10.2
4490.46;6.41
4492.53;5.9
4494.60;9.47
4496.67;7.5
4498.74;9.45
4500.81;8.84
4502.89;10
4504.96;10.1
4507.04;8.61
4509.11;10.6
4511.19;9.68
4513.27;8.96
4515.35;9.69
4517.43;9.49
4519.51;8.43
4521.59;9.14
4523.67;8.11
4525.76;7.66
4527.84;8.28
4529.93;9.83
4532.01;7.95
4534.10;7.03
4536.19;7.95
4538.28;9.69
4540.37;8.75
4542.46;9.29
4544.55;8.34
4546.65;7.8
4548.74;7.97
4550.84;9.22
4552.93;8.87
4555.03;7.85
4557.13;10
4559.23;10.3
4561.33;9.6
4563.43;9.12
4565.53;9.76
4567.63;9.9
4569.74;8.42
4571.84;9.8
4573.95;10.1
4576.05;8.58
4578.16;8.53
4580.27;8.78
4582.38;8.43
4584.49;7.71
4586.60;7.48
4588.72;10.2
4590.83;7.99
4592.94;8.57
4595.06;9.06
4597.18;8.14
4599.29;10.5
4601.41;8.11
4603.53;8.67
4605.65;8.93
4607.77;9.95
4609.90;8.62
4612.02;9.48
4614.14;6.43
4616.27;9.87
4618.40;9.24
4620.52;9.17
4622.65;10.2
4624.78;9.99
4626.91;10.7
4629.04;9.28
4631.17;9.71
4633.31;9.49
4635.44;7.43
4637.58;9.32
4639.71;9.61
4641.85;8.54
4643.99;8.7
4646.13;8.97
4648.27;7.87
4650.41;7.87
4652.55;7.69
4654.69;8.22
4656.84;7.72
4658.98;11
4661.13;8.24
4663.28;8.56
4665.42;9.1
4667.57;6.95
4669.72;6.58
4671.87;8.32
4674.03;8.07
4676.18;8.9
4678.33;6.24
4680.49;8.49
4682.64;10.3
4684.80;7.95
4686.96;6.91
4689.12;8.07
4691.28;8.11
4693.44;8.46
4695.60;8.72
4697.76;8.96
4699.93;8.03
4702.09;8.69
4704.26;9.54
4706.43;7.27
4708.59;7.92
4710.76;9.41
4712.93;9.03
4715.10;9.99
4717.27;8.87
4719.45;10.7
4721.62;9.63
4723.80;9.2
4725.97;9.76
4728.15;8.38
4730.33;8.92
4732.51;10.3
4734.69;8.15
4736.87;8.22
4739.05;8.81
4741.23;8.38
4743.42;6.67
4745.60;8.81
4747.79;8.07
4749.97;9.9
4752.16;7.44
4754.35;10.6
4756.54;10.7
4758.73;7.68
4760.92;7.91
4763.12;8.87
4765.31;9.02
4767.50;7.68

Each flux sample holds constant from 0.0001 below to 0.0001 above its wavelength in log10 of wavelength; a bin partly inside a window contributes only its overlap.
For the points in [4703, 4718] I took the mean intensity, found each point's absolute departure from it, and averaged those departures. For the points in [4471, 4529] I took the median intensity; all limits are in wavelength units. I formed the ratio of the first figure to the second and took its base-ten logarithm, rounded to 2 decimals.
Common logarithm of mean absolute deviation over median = -1.10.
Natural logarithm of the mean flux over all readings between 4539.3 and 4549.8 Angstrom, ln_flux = 2.13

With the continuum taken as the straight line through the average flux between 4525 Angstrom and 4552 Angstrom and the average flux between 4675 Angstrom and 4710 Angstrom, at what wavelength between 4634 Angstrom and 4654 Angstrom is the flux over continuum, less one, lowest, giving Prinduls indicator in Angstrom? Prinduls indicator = 4635.44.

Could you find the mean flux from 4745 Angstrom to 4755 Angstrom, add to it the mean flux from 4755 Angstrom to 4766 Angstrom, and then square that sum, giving 317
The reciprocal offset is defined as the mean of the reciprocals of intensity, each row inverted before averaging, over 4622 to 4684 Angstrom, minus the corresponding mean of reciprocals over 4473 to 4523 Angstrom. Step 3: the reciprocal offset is 0.002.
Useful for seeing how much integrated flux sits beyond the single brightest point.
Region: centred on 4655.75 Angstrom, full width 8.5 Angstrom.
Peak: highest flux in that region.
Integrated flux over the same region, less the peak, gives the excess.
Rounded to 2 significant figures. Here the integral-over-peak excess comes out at 63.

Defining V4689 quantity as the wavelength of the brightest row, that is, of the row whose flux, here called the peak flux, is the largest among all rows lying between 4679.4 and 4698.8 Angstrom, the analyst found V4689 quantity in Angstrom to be 4682.64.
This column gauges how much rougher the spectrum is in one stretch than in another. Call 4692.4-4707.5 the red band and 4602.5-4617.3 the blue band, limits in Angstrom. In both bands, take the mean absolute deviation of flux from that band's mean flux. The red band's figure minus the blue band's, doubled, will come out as -0.6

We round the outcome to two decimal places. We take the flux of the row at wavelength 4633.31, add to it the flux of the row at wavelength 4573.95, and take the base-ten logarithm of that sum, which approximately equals 1.29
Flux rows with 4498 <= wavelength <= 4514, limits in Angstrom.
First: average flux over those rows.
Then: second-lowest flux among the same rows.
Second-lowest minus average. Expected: -0.7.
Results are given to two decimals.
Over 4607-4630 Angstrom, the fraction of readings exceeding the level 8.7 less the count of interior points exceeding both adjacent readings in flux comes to -3.18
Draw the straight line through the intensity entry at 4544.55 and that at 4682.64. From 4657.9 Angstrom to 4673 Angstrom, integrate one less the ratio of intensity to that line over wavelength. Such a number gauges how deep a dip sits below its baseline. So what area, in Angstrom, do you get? 2.5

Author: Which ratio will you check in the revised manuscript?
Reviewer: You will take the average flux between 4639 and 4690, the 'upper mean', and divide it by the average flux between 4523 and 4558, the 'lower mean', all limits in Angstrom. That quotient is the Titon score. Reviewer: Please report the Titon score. 0.97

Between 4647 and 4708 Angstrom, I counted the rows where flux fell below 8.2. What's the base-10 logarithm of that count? 1.15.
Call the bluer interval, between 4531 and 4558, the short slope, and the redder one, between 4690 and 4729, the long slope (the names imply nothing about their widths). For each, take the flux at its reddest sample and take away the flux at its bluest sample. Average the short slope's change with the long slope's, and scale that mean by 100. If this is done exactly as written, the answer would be 116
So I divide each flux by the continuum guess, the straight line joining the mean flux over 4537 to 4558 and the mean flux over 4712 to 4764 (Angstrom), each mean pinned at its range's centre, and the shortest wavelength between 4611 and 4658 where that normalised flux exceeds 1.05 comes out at 4612.02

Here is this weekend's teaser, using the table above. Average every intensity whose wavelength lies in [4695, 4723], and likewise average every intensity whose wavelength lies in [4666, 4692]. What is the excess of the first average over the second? 1.1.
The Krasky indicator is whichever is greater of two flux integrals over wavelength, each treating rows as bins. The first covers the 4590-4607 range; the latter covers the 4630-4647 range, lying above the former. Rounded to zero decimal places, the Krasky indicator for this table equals 153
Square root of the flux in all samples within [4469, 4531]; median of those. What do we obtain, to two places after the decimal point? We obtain 3.01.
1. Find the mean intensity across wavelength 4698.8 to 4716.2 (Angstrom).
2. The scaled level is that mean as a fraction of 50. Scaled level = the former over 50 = 0.175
